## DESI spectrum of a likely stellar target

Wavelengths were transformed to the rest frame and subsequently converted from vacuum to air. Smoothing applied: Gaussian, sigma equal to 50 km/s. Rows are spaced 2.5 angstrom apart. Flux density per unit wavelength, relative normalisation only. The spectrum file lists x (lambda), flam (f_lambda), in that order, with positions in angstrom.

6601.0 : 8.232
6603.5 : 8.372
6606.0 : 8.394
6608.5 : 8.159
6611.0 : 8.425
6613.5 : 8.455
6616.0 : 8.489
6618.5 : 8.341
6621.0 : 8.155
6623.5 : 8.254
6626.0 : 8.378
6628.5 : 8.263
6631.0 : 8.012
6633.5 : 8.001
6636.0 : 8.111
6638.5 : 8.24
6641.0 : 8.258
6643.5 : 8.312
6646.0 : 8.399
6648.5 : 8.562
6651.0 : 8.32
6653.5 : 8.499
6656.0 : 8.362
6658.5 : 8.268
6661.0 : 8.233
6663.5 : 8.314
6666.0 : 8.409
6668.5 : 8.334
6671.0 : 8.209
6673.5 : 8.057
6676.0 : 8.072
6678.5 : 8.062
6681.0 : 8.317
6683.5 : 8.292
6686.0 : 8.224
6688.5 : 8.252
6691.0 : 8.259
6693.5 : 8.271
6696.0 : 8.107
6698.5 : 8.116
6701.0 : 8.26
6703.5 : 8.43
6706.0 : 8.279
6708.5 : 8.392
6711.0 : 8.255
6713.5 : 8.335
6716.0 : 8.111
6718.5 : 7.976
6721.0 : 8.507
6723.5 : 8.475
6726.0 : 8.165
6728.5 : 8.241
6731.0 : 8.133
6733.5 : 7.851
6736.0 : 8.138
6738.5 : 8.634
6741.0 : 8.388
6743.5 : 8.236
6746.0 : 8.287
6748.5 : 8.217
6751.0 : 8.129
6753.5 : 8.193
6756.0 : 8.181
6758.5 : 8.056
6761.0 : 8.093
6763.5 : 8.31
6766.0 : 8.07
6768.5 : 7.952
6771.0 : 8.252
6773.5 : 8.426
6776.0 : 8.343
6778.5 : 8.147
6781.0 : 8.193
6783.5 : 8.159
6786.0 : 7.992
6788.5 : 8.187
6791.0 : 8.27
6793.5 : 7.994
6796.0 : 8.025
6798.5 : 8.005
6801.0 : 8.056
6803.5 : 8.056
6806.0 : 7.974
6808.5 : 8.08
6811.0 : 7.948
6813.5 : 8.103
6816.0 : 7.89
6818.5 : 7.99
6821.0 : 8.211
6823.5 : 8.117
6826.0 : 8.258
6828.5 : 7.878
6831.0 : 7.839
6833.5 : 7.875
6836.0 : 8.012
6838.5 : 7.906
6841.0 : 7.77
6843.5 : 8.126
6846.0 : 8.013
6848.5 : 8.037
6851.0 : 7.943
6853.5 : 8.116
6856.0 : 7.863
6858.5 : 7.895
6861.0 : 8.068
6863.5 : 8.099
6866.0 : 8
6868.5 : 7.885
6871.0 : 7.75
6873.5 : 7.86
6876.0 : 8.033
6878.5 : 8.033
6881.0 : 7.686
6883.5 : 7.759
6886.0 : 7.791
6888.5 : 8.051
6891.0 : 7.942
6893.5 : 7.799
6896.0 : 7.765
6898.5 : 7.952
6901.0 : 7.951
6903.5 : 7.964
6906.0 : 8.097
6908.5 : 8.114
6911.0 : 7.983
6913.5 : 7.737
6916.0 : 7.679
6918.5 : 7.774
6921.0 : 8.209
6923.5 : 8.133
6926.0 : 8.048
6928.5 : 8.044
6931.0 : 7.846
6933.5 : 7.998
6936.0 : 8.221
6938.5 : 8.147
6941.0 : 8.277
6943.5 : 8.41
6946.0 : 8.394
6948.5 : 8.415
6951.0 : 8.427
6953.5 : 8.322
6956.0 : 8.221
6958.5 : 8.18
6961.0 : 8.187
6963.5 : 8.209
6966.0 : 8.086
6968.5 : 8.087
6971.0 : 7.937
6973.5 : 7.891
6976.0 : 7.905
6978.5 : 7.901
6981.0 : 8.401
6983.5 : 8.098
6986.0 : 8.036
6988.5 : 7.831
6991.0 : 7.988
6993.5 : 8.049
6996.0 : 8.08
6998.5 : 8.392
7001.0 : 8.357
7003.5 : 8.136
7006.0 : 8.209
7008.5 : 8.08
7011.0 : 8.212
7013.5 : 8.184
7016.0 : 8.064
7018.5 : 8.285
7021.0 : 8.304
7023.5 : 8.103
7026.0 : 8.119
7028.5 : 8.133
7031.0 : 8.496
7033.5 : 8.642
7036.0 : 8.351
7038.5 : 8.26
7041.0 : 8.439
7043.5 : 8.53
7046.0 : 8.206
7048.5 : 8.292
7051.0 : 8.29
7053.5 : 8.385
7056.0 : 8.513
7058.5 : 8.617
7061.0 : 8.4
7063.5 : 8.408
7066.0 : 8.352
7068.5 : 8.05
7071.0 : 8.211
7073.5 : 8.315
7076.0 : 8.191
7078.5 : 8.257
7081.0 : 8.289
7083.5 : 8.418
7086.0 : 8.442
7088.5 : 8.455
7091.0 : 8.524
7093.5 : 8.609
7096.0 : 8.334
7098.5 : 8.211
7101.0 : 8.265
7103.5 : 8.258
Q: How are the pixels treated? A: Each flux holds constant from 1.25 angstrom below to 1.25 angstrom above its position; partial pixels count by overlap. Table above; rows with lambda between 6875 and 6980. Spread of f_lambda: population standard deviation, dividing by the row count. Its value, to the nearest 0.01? 0.20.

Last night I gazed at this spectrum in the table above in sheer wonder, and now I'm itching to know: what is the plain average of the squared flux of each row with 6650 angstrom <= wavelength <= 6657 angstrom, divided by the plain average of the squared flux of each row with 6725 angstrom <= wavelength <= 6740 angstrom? 1.049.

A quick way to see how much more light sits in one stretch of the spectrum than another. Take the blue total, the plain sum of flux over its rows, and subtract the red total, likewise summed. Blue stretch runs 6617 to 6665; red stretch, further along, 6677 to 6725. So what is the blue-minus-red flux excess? 0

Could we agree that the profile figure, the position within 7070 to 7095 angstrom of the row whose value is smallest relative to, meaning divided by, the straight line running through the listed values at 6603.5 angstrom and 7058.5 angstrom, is 7076.0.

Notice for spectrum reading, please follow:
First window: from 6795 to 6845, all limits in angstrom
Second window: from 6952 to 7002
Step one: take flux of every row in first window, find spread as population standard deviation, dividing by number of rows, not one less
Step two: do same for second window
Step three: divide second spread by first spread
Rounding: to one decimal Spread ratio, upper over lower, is 1.4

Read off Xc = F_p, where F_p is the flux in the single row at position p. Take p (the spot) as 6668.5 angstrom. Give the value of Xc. 8.334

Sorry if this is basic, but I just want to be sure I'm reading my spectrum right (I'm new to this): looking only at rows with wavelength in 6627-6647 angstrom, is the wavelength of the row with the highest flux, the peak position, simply 6646.0 angstrom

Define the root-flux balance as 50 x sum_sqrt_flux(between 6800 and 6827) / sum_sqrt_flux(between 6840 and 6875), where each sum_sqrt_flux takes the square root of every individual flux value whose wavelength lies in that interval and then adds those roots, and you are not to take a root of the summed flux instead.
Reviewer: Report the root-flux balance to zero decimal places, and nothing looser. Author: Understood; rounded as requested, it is 40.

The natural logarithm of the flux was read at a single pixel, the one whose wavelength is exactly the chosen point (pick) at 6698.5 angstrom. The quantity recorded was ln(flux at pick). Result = 2.09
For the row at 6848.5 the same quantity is 2.08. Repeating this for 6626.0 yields 2.13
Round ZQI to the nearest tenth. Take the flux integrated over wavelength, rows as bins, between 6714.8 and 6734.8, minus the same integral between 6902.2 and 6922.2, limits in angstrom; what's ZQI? 4.8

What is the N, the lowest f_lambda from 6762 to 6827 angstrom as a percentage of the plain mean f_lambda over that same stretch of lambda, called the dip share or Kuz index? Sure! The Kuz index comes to 97.2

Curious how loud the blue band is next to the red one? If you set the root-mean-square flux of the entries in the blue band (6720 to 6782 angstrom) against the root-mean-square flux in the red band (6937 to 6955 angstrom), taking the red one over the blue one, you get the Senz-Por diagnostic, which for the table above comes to 1.01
